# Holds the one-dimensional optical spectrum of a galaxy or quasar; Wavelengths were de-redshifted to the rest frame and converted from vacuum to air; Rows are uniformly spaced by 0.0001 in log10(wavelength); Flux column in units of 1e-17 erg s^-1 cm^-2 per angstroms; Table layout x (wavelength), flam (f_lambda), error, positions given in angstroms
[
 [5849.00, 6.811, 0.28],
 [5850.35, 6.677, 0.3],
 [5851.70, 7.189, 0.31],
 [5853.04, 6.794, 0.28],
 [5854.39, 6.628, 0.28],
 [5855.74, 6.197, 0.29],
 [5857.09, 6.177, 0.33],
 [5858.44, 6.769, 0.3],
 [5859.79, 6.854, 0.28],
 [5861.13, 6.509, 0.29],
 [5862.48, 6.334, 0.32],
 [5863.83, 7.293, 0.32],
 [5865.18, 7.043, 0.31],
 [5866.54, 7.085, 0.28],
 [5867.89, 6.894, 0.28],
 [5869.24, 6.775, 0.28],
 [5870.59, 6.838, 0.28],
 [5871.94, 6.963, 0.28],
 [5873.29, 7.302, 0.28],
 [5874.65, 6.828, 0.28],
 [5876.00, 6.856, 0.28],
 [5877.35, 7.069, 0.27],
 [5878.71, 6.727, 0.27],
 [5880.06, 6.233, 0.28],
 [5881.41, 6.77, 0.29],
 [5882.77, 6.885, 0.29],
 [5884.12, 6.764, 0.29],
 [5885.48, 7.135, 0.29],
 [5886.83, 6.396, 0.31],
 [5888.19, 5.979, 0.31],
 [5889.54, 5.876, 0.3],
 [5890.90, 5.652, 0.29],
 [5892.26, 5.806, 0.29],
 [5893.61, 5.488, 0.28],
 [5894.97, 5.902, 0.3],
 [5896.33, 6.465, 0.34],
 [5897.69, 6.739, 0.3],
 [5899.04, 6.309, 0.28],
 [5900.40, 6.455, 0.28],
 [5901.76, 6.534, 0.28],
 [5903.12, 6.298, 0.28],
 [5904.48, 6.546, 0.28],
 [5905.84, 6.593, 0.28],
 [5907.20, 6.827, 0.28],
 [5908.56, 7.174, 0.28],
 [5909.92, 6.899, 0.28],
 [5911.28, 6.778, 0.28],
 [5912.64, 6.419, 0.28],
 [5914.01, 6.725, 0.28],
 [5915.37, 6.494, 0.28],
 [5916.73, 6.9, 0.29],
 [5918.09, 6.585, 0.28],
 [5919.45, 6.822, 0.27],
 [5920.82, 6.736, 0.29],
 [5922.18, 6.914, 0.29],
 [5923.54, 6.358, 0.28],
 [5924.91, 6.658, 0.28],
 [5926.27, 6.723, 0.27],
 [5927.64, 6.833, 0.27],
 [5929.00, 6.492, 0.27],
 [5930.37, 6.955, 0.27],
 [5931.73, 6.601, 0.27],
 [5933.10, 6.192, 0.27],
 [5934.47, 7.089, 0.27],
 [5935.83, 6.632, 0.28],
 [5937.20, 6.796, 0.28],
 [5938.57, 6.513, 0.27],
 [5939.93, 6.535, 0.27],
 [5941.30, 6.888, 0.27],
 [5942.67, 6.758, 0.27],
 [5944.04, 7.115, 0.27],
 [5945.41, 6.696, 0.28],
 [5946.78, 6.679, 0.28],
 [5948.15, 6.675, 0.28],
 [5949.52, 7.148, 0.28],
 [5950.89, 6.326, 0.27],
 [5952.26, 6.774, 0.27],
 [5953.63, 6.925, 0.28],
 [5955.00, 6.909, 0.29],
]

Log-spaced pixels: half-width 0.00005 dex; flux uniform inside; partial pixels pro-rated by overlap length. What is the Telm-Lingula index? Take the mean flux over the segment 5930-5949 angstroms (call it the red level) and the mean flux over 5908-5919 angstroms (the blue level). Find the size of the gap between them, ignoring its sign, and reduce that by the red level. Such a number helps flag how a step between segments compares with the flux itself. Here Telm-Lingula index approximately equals -6.70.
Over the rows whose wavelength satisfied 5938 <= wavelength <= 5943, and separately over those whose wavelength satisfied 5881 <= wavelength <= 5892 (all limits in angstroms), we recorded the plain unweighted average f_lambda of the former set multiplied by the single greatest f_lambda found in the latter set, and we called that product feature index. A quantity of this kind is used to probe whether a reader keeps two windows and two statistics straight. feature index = 47.6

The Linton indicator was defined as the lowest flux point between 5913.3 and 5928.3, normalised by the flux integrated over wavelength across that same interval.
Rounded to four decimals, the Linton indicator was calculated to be 0.0632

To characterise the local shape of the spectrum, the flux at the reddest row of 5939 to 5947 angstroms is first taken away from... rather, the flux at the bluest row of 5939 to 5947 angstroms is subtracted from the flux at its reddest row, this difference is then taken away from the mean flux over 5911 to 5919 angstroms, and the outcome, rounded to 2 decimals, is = 6.51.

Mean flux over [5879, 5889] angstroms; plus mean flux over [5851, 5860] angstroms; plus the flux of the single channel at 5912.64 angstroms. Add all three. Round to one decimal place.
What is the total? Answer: 19.7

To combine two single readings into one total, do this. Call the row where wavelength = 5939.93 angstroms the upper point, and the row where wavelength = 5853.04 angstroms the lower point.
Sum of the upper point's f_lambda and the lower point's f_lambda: 13.33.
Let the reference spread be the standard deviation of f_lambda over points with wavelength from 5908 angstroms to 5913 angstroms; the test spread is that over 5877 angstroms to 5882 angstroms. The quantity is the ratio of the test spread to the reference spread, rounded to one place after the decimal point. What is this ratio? 1.1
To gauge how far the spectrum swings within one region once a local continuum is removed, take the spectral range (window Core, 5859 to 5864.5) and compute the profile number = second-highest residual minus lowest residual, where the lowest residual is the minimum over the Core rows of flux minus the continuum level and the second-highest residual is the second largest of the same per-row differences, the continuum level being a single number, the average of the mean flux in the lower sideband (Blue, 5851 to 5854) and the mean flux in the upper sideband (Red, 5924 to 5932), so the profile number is 0.52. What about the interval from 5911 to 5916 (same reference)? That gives 0.31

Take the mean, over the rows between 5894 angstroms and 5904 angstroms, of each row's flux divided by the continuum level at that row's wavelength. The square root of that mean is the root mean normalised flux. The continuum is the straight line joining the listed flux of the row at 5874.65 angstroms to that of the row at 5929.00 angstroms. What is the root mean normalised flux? 0.98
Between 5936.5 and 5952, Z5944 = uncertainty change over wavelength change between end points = -0.0007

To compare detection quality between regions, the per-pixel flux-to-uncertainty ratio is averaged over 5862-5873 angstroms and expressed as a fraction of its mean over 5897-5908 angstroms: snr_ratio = 1.02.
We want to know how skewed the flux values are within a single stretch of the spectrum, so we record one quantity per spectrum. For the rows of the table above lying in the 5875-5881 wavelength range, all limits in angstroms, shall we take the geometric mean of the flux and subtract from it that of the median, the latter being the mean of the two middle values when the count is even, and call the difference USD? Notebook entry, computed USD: -0.077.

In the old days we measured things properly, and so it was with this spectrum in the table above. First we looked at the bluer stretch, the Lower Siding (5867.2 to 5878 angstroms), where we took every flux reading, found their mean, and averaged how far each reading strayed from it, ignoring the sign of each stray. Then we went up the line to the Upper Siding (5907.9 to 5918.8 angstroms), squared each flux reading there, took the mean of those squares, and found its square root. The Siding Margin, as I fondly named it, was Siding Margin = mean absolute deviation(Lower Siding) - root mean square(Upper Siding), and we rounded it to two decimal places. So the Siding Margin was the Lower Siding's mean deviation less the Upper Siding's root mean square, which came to -6.62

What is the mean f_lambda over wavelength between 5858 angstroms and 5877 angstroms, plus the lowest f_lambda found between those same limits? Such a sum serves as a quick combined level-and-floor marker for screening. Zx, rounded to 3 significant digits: 13.2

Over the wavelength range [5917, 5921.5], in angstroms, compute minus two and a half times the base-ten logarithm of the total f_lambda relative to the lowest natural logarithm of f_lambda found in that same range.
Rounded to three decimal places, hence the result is -2.572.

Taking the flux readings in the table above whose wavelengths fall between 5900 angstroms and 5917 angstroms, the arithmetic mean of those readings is 6.66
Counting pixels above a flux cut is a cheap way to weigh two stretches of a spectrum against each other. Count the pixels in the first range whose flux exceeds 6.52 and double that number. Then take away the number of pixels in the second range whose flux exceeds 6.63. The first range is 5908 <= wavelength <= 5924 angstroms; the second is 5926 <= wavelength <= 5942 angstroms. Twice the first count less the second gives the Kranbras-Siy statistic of 11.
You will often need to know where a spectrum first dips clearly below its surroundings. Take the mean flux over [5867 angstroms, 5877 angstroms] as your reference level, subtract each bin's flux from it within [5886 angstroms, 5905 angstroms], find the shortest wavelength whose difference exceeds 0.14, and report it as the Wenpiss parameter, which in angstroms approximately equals 5886.83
